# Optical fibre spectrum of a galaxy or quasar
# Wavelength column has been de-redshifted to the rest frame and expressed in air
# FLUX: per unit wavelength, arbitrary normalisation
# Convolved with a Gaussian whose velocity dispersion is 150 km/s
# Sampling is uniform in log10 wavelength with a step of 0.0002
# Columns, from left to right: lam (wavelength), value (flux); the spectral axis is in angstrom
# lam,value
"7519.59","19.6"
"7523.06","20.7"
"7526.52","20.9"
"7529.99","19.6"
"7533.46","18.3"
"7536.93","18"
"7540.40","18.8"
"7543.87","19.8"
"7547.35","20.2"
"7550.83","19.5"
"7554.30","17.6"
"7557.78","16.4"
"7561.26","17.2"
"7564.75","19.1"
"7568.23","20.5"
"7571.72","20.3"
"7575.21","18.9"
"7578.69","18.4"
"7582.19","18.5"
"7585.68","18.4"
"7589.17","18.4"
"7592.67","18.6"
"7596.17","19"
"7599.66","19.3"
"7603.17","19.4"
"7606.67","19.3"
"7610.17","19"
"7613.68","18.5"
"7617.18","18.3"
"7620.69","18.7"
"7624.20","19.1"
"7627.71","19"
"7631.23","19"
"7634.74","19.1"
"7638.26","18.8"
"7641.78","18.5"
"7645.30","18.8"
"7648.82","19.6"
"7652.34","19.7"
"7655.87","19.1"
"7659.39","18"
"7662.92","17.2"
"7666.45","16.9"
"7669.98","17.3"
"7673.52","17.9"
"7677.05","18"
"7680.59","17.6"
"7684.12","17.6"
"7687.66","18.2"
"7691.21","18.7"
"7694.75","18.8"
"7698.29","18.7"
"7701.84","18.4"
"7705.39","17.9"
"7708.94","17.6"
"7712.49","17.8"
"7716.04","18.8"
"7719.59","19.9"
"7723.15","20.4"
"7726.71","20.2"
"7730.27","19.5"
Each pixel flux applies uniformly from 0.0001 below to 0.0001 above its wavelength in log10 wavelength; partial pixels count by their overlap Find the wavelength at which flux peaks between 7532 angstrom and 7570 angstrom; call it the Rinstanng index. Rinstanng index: 7568.23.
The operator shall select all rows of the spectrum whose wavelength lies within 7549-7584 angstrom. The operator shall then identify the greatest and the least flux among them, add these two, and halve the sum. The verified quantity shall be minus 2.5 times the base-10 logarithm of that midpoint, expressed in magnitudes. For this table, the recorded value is -3.16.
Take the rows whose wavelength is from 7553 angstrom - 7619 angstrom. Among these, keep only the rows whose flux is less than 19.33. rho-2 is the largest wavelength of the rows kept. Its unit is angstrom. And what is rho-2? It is 7617.18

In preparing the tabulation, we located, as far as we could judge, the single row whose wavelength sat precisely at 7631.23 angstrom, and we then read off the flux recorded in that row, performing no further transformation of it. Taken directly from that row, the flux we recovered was 19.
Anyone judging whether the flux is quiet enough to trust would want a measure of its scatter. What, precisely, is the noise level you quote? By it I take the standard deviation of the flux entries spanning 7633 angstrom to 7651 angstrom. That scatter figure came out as 0.4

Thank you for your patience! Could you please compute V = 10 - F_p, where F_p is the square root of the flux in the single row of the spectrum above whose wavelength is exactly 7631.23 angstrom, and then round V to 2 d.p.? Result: 5.64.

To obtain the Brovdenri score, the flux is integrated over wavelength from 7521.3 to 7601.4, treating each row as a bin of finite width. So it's 1520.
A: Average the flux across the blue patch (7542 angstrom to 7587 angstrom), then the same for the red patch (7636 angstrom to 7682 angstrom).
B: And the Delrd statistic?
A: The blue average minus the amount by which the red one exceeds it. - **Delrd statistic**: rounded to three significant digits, 19.4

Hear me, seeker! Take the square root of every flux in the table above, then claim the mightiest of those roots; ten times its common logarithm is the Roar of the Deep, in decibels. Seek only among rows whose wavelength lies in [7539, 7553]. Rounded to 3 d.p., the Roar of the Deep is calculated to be 6.527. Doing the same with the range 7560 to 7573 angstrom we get 6.559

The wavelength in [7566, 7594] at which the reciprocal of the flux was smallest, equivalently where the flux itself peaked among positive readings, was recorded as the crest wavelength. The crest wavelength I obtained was 7568.23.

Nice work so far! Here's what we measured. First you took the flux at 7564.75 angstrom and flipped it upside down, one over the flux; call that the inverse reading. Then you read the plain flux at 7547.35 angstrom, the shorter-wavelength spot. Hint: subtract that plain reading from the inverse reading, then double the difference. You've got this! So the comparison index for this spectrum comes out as -40.3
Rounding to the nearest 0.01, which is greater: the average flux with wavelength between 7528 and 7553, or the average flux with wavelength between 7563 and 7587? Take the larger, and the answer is 19.17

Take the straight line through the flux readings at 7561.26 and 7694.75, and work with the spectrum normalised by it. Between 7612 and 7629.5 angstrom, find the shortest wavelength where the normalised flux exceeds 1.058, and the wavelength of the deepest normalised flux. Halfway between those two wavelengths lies 7620.7 angstrom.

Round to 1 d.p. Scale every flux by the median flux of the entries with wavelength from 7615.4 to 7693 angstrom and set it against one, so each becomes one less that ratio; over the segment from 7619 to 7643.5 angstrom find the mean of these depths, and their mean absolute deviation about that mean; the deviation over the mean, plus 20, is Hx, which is 19.3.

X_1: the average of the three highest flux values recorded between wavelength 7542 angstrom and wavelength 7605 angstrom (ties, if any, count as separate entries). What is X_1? 20.3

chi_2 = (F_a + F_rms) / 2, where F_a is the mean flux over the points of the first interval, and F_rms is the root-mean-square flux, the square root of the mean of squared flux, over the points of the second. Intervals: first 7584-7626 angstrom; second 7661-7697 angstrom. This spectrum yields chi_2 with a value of 18.3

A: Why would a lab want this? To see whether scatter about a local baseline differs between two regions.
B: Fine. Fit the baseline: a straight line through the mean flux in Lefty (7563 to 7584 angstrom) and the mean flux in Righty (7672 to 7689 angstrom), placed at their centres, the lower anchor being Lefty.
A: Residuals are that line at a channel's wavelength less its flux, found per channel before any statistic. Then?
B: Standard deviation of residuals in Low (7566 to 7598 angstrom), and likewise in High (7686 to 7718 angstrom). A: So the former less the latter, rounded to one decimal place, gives 0.3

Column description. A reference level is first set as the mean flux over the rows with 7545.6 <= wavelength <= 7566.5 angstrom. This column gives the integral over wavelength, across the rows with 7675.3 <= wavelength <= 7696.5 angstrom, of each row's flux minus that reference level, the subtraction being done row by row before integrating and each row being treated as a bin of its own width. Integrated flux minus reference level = -4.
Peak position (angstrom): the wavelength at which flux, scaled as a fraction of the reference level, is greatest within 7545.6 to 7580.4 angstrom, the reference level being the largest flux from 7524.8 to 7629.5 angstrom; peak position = 7568.23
